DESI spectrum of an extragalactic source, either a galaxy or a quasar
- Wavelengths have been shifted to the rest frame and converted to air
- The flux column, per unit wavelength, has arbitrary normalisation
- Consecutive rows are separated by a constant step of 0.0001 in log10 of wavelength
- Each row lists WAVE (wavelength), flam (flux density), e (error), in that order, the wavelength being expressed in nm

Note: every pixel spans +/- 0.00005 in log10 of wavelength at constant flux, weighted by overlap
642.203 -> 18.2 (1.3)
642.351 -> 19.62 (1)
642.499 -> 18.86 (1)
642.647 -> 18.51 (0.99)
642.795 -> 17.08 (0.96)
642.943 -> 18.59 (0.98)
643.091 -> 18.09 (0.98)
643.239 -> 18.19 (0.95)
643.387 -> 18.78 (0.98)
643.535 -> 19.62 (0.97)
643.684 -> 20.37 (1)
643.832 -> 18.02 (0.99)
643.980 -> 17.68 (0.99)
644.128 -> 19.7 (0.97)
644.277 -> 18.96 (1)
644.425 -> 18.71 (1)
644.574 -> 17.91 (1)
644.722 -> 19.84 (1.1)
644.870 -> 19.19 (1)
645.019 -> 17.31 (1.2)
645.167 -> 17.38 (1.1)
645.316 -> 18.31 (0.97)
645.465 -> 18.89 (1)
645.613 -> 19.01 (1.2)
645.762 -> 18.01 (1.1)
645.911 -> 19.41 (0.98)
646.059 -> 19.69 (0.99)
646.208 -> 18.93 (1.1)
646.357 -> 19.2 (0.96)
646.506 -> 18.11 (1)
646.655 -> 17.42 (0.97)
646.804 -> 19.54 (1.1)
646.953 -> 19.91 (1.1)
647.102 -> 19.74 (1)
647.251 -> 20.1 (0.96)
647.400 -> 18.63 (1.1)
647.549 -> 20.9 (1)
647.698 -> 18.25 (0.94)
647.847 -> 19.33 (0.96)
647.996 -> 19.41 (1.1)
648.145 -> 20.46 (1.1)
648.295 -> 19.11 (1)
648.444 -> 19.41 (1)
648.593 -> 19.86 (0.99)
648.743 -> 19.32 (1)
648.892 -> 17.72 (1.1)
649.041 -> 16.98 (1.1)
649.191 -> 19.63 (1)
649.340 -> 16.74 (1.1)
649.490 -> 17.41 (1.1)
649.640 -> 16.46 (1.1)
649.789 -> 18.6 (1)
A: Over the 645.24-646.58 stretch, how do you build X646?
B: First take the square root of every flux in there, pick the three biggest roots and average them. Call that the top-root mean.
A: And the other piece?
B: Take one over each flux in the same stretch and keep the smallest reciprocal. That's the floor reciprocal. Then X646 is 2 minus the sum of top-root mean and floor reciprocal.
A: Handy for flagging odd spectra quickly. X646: -2.46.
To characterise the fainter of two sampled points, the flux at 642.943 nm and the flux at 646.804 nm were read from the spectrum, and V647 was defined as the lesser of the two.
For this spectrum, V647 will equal 18.6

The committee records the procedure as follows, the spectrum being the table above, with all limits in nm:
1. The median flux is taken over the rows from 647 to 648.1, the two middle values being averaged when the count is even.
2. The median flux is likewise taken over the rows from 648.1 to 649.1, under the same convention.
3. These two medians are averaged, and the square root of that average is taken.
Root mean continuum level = 4.40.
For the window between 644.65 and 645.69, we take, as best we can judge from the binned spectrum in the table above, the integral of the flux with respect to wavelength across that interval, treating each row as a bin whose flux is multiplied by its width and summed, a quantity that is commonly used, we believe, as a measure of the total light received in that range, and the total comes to 19.3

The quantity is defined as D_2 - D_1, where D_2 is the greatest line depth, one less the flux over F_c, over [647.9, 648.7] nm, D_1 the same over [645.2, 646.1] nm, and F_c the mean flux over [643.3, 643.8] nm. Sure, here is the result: -0.06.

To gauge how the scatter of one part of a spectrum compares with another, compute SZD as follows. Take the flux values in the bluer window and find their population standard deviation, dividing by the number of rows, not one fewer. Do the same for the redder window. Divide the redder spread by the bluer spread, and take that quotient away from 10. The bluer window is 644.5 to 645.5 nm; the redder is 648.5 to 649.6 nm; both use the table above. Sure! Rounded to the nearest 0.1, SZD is 8.6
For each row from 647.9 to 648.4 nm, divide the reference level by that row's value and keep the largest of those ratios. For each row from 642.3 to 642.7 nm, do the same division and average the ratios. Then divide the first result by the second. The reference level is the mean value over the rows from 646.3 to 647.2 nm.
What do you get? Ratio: 0.99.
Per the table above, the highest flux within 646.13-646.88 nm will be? 19.54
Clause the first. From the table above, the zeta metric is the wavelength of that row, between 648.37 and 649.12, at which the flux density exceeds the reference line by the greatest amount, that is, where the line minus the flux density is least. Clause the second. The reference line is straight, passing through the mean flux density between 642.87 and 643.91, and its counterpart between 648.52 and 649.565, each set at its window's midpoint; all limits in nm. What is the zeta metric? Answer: 648.593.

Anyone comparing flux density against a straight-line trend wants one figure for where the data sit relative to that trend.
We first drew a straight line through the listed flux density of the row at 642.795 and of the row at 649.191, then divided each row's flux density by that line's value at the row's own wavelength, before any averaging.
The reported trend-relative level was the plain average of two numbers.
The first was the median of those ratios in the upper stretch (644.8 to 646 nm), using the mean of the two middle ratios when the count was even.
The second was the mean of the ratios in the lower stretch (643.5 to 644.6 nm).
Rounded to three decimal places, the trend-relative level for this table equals 1.050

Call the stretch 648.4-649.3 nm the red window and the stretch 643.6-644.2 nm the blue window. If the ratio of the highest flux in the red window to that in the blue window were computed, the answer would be 0.97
